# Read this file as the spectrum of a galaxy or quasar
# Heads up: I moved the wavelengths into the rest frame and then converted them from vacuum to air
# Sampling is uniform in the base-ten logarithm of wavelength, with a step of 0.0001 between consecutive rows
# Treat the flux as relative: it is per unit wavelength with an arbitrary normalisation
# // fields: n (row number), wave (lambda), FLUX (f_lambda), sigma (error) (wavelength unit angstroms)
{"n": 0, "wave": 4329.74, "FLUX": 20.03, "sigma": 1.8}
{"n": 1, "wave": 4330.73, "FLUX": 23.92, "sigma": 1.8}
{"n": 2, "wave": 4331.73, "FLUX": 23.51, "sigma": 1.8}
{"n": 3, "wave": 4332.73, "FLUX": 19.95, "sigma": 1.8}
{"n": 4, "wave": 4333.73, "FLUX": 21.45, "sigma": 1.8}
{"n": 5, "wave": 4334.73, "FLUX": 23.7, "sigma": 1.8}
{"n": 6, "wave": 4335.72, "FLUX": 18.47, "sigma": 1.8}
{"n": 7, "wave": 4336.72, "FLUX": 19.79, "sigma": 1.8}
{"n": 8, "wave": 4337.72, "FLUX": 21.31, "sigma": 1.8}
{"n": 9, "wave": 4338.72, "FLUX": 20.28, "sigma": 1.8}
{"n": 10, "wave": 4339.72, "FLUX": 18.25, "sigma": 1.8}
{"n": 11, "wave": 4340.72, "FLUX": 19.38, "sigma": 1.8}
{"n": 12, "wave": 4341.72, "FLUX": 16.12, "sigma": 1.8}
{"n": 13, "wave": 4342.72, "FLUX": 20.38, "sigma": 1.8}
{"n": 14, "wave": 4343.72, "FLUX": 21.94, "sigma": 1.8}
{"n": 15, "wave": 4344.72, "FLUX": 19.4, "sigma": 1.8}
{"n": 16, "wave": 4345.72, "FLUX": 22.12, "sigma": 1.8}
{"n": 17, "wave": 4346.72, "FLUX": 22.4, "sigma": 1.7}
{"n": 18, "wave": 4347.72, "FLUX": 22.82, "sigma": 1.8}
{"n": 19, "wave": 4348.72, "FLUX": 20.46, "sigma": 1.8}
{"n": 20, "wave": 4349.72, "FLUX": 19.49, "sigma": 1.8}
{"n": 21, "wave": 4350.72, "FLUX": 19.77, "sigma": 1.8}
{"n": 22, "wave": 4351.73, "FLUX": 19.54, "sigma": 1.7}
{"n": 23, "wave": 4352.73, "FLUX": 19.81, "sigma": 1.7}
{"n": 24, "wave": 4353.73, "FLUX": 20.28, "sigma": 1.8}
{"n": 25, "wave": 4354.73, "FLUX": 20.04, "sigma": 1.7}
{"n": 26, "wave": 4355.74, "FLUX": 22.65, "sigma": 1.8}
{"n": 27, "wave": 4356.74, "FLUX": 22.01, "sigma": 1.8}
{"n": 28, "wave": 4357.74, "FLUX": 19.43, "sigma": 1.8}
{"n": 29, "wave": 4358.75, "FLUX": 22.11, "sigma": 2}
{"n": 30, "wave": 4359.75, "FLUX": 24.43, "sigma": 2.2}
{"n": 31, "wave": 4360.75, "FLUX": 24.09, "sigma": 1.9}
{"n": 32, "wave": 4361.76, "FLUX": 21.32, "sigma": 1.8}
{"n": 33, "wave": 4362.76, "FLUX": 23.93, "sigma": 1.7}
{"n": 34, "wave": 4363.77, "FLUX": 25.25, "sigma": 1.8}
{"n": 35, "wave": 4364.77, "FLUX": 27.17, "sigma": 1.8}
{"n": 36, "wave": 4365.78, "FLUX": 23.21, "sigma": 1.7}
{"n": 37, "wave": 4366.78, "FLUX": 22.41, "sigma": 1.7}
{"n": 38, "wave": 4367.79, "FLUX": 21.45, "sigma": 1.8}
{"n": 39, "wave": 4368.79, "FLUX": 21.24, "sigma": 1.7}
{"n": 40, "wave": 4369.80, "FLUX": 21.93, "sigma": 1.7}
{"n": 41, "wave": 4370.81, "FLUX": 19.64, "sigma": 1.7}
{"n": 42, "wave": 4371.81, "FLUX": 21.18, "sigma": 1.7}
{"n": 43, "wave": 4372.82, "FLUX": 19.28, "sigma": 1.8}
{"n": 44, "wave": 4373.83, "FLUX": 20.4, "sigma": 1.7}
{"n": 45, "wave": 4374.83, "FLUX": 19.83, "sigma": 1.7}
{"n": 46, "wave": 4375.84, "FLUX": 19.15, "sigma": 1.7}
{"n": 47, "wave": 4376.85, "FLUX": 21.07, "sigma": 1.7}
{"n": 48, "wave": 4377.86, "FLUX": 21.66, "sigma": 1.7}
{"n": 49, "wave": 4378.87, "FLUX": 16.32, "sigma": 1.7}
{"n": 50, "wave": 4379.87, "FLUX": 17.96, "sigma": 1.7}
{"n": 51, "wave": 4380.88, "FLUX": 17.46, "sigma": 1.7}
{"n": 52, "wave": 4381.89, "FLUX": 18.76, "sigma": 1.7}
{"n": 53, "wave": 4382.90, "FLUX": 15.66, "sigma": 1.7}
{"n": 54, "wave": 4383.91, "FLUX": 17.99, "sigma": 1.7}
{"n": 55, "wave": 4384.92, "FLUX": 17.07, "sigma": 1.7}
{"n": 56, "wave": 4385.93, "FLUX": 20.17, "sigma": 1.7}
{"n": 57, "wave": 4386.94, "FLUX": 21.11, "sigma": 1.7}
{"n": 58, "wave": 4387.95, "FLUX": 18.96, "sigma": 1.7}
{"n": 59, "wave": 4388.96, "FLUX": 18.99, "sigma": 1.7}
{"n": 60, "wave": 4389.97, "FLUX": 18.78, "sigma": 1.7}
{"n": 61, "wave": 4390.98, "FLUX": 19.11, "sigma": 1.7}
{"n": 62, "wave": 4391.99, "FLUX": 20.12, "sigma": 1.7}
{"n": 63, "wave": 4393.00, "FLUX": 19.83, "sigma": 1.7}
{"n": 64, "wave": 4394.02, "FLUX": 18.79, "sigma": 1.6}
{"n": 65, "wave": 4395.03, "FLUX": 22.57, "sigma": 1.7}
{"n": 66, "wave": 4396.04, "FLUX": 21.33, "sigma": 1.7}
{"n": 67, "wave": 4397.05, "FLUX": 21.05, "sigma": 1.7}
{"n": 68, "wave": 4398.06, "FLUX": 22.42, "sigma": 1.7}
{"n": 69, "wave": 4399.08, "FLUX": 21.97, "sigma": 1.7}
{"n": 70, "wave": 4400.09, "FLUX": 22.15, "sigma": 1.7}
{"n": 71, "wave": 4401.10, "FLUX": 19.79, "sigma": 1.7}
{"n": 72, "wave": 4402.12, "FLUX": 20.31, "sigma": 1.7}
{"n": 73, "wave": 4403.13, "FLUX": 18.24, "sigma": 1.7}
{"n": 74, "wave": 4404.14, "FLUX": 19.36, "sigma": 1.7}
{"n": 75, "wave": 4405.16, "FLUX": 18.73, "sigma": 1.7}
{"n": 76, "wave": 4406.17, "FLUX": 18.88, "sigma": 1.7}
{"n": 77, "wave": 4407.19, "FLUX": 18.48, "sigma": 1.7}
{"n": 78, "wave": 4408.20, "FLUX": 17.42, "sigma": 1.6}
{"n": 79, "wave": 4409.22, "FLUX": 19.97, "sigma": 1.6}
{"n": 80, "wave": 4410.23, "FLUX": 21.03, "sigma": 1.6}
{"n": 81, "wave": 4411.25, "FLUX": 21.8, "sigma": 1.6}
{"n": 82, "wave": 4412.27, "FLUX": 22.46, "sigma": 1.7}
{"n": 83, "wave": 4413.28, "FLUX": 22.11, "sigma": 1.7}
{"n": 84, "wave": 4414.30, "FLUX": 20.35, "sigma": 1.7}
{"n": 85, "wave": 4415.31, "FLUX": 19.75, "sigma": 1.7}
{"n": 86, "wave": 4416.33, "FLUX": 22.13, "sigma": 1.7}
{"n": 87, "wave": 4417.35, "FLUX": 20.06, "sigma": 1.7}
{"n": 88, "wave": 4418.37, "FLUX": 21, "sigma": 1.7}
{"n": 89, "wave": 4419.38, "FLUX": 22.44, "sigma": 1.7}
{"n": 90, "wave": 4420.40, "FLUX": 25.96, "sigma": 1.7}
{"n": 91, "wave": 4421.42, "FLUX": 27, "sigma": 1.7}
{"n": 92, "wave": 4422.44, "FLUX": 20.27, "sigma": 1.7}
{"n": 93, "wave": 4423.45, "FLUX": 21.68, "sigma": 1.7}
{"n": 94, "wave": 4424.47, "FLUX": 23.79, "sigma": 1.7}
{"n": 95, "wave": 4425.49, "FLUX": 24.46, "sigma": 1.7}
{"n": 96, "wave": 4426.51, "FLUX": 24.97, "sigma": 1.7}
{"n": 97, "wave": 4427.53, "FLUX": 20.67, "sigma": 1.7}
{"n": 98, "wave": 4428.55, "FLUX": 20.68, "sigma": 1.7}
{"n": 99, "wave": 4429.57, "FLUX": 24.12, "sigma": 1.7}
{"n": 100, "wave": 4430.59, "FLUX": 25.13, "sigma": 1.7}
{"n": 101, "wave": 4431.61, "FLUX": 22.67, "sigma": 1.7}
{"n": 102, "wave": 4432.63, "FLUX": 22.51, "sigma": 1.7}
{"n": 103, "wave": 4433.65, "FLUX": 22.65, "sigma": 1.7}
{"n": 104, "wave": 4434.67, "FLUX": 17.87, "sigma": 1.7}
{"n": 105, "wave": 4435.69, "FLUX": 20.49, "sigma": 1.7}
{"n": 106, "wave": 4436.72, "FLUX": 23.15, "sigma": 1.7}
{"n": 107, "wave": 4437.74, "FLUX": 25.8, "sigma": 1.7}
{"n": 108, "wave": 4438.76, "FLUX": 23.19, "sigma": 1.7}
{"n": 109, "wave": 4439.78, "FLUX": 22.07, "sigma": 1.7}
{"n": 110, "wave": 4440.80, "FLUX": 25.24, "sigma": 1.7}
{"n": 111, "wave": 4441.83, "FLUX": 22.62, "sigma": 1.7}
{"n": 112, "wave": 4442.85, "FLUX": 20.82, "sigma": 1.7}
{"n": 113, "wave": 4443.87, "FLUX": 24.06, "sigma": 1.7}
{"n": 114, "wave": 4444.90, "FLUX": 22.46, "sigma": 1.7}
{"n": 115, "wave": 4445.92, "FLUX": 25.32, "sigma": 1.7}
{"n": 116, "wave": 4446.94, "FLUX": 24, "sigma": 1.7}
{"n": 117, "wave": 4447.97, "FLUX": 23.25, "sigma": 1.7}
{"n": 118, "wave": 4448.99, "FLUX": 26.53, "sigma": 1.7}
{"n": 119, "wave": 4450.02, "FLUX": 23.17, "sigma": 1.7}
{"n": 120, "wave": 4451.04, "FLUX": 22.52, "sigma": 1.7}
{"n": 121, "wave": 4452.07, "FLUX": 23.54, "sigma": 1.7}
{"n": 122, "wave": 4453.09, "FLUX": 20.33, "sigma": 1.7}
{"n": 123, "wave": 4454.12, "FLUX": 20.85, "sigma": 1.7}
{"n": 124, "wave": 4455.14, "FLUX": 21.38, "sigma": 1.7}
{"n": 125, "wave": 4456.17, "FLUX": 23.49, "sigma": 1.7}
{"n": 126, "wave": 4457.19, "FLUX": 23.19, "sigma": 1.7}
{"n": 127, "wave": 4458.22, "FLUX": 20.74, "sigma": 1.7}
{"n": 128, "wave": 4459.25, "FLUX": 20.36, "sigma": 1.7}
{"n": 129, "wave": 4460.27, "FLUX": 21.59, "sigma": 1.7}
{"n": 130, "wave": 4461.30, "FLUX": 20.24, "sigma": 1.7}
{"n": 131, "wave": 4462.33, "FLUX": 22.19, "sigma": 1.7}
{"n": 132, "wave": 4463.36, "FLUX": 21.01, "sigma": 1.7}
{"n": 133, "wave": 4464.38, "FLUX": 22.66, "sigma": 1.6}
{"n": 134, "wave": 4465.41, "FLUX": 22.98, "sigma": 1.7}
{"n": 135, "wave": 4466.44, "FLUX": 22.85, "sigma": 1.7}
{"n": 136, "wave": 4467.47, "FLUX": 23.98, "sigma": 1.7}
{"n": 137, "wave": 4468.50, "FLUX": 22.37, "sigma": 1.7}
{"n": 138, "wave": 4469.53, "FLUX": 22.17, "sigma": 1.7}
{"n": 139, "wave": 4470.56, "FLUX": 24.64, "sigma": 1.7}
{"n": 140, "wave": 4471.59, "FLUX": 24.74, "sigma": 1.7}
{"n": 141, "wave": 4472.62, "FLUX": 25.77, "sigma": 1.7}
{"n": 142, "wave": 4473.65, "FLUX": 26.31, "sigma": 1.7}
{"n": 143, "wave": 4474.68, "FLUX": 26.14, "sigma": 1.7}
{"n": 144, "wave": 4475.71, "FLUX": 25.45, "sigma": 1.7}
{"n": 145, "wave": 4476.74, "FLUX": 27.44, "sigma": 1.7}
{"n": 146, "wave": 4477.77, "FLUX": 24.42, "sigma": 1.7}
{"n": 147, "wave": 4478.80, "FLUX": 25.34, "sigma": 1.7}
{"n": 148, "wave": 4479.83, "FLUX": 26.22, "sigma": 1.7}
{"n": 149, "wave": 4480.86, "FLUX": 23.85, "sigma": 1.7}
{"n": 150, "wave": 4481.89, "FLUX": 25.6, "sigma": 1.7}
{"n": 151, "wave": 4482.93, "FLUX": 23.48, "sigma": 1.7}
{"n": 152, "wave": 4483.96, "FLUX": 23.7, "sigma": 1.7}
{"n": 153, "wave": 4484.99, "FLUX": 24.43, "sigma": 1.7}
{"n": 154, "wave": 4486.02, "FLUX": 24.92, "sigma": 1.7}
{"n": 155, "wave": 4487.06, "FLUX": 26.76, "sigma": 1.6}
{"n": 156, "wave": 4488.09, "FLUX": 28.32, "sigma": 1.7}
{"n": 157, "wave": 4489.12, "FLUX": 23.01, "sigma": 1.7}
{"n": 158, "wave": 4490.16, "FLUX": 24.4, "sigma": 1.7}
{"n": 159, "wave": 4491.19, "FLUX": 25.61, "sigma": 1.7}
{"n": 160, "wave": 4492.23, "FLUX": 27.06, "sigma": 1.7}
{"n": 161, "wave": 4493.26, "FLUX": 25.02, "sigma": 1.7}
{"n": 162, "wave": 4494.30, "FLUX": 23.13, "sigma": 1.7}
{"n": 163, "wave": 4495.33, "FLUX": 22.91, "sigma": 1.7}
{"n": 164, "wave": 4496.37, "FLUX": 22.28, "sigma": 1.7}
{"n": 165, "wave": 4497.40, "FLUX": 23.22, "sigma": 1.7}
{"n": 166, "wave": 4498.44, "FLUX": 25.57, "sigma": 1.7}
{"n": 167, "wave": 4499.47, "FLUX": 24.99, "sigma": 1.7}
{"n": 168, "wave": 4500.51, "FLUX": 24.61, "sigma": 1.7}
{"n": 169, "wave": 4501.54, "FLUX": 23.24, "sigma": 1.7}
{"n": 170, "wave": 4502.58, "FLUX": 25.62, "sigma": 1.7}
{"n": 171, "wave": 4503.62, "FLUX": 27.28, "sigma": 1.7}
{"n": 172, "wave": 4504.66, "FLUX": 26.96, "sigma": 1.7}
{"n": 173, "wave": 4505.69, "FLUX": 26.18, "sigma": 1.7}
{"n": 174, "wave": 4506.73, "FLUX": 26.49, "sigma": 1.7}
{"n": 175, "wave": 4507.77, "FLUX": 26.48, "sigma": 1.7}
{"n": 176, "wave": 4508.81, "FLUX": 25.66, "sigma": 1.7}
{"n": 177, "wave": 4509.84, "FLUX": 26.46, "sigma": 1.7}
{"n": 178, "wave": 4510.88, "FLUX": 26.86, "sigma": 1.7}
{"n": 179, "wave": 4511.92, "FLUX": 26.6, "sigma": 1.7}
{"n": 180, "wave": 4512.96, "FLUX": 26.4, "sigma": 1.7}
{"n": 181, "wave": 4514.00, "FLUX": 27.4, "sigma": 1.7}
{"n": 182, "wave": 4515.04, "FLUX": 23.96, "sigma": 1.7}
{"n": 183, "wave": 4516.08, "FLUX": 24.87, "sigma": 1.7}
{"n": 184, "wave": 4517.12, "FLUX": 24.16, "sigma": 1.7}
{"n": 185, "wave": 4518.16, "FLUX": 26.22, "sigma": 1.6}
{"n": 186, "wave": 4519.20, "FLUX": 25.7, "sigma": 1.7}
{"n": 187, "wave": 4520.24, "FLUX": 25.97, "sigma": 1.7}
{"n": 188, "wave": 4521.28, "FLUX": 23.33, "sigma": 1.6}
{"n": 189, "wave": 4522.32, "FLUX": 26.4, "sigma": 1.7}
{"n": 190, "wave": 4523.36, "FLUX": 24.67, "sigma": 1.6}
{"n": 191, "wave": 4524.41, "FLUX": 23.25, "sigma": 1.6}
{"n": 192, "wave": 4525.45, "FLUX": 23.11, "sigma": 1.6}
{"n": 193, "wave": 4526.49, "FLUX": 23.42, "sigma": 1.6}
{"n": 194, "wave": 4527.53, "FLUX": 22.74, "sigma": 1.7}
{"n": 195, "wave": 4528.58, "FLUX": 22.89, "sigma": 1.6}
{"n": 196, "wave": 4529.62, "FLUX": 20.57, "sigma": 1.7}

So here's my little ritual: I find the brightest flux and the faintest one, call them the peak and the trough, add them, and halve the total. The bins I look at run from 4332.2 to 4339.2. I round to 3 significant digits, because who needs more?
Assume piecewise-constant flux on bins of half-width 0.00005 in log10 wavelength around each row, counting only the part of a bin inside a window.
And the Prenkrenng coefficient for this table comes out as 21.1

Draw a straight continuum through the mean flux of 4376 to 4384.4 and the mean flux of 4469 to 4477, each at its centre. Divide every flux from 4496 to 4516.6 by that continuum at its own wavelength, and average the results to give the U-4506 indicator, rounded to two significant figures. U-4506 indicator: 0.92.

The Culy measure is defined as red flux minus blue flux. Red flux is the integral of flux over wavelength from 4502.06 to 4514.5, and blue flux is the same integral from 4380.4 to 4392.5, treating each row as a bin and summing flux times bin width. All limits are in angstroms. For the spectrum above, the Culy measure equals 104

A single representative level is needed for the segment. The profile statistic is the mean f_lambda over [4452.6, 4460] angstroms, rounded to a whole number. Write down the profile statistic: 21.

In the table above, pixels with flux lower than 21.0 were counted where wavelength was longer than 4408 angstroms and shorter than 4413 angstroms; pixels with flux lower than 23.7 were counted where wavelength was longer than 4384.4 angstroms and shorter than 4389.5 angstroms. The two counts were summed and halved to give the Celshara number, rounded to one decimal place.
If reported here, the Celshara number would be 3.5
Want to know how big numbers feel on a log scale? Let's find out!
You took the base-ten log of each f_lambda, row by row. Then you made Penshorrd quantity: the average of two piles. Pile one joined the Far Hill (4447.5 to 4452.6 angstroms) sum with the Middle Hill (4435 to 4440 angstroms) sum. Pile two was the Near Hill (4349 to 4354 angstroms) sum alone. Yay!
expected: 10.1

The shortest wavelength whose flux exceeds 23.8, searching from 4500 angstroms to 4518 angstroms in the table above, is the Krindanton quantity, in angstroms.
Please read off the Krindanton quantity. 4500.51 angstroms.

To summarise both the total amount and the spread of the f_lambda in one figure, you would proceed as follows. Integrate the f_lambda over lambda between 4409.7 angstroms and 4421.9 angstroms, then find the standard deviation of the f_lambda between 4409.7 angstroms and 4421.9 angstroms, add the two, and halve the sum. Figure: 136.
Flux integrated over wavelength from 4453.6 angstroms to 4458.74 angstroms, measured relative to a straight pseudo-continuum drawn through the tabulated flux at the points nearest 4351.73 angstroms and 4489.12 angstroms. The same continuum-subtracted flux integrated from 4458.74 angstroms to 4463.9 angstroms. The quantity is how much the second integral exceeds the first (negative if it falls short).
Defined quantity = -5.0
